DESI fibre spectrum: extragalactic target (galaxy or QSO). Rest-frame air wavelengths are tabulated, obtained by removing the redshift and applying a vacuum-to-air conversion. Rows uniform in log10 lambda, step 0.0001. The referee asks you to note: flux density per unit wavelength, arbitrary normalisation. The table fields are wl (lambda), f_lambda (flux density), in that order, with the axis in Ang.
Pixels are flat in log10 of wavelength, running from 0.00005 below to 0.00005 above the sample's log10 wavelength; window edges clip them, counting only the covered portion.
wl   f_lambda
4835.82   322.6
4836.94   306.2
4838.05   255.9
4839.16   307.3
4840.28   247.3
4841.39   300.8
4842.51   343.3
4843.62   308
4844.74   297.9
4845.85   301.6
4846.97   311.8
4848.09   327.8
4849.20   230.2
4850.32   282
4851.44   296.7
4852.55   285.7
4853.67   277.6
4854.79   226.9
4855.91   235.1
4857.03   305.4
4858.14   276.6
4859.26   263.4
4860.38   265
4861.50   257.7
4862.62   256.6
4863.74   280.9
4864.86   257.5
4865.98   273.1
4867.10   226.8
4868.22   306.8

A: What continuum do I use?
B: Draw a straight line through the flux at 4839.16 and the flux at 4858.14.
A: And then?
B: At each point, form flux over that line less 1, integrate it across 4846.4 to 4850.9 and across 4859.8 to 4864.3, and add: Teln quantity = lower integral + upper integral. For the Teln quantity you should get -0.15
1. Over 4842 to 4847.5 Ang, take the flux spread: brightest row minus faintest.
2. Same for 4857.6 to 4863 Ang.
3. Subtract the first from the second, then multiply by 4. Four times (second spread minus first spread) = -102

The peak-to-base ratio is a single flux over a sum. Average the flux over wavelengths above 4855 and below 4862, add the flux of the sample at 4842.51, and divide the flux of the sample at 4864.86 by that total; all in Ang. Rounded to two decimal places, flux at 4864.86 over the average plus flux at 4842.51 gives 0.42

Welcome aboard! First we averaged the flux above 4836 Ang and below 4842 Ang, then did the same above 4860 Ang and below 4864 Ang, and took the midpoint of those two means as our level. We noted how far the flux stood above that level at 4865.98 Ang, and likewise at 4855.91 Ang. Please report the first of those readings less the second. 38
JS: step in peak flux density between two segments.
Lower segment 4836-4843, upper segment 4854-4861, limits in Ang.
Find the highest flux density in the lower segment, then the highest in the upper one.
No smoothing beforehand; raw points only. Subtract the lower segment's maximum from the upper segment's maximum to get -38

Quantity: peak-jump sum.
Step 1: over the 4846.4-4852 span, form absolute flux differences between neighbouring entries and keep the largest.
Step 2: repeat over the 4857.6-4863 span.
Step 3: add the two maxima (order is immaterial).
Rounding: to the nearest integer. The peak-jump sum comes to 111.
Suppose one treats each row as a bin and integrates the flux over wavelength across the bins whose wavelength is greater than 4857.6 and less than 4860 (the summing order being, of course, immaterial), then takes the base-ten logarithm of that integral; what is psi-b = 2.8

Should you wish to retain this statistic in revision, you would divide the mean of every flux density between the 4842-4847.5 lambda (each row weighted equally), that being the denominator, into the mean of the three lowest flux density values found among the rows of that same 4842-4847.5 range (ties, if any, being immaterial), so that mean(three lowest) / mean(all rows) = 0.968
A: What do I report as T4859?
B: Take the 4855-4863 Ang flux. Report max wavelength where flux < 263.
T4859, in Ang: 4862.62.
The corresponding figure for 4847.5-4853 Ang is 4849.20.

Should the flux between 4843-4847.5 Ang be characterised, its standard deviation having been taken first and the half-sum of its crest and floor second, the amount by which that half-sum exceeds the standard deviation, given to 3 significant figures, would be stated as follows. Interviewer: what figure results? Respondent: 299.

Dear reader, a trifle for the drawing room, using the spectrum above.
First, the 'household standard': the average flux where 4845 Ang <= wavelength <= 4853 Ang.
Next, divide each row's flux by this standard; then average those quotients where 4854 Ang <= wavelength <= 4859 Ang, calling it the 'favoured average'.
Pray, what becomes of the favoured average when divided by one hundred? 0.0090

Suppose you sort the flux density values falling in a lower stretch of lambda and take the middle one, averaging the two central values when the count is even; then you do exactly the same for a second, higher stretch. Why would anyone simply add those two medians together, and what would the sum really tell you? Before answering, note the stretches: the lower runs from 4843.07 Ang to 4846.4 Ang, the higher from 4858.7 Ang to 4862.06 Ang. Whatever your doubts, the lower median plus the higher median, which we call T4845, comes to 565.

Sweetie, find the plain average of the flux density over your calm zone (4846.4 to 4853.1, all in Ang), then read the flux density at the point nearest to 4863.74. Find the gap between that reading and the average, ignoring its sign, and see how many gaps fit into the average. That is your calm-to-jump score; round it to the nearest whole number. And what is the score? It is 36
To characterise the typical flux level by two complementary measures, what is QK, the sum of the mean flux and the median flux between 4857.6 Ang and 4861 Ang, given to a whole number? 533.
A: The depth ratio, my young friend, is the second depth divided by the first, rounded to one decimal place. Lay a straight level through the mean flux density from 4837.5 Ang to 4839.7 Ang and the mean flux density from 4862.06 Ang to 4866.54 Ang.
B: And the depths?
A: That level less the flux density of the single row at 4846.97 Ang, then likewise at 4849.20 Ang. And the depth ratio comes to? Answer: -1.3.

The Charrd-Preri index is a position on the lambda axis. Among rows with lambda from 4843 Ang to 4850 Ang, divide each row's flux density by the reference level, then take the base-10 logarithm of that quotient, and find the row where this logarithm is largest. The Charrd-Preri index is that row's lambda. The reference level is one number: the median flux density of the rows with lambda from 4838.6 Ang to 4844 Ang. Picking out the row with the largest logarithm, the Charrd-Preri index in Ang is 4848.09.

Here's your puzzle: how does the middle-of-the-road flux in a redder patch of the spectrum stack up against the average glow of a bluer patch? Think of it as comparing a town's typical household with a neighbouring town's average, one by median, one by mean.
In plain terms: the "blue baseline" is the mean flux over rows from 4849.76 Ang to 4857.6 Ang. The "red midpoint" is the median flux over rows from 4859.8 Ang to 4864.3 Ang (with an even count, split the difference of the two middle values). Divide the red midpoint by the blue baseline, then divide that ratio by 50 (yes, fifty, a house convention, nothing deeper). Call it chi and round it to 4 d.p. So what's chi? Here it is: 0.0192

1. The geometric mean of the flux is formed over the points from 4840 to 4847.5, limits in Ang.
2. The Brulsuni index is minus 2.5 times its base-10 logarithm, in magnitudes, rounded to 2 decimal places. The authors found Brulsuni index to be -6.19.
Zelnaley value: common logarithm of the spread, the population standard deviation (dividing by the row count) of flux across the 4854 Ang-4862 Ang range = 1.38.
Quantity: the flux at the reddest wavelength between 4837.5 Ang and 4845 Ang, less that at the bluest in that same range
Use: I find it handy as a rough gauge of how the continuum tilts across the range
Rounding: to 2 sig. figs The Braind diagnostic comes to 42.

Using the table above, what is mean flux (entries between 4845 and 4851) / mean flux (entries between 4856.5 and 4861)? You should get 1.05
